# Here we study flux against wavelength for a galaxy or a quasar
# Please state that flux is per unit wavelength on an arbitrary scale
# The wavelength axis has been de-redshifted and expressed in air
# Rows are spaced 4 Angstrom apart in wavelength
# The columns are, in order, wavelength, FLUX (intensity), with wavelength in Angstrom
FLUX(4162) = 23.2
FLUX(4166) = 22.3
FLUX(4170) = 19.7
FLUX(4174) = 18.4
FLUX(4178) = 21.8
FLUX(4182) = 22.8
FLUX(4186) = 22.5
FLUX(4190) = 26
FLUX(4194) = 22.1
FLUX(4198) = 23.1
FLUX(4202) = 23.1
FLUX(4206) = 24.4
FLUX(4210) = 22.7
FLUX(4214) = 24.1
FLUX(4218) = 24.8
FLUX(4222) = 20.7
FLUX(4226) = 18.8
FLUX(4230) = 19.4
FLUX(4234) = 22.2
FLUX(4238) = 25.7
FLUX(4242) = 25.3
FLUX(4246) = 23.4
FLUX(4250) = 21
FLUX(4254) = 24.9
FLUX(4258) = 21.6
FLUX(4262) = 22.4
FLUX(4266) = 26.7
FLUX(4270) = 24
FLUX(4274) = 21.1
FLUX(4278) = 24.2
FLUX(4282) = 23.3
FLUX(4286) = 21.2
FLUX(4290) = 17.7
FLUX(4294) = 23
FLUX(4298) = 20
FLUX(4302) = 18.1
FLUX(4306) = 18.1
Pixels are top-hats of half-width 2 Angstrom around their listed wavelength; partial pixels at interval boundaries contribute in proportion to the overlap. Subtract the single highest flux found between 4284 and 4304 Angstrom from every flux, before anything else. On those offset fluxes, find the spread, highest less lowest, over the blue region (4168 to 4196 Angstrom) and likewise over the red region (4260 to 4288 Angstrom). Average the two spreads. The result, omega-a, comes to 6.6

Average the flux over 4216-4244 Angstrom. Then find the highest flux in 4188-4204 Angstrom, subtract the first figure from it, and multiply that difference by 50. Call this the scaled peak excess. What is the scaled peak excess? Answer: 179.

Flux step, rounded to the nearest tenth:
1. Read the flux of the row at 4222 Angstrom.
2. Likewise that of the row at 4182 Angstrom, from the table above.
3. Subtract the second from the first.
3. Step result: -2.1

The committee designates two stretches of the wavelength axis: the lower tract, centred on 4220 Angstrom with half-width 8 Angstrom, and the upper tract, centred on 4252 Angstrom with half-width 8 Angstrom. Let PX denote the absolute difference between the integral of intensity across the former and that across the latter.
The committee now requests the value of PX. 10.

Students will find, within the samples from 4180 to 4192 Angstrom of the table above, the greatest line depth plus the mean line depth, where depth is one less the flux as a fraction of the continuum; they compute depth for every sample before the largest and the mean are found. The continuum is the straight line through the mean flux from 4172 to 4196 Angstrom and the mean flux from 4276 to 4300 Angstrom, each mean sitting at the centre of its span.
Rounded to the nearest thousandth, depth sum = -0.079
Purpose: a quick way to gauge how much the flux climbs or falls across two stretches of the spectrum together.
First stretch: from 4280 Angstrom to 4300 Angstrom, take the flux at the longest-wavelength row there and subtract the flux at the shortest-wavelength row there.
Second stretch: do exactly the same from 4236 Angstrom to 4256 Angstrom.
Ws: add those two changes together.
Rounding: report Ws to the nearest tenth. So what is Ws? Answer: -4.1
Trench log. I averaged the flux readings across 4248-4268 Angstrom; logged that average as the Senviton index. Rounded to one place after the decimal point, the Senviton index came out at 23.3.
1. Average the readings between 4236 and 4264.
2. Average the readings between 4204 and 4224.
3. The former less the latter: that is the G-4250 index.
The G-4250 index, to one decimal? 0.1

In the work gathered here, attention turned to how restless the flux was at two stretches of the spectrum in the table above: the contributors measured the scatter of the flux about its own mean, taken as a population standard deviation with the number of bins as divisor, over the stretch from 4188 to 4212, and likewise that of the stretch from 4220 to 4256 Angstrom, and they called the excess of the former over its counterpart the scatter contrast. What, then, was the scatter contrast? -1.1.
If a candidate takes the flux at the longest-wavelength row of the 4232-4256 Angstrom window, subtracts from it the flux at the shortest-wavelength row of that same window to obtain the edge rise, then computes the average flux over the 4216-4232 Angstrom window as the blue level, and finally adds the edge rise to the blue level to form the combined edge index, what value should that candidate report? 23.6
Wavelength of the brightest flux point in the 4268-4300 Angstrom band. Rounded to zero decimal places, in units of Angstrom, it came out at 4278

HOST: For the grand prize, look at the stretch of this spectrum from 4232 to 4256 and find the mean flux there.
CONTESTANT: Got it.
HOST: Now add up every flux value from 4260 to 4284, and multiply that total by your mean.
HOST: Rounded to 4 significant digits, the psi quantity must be 3365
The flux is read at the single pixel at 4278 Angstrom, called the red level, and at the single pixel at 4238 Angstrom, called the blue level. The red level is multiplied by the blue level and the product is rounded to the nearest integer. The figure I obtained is 622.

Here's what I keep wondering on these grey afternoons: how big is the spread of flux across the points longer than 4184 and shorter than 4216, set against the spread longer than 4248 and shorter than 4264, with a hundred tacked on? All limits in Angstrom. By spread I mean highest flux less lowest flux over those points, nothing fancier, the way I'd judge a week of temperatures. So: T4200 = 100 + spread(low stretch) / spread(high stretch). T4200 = 101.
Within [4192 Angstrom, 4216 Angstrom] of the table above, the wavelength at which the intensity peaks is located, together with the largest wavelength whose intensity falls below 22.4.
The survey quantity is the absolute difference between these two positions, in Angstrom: 12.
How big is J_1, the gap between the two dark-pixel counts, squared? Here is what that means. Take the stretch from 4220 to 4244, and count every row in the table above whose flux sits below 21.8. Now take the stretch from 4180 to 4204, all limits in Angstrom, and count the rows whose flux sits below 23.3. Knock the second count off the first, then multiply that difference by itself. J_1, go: 4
